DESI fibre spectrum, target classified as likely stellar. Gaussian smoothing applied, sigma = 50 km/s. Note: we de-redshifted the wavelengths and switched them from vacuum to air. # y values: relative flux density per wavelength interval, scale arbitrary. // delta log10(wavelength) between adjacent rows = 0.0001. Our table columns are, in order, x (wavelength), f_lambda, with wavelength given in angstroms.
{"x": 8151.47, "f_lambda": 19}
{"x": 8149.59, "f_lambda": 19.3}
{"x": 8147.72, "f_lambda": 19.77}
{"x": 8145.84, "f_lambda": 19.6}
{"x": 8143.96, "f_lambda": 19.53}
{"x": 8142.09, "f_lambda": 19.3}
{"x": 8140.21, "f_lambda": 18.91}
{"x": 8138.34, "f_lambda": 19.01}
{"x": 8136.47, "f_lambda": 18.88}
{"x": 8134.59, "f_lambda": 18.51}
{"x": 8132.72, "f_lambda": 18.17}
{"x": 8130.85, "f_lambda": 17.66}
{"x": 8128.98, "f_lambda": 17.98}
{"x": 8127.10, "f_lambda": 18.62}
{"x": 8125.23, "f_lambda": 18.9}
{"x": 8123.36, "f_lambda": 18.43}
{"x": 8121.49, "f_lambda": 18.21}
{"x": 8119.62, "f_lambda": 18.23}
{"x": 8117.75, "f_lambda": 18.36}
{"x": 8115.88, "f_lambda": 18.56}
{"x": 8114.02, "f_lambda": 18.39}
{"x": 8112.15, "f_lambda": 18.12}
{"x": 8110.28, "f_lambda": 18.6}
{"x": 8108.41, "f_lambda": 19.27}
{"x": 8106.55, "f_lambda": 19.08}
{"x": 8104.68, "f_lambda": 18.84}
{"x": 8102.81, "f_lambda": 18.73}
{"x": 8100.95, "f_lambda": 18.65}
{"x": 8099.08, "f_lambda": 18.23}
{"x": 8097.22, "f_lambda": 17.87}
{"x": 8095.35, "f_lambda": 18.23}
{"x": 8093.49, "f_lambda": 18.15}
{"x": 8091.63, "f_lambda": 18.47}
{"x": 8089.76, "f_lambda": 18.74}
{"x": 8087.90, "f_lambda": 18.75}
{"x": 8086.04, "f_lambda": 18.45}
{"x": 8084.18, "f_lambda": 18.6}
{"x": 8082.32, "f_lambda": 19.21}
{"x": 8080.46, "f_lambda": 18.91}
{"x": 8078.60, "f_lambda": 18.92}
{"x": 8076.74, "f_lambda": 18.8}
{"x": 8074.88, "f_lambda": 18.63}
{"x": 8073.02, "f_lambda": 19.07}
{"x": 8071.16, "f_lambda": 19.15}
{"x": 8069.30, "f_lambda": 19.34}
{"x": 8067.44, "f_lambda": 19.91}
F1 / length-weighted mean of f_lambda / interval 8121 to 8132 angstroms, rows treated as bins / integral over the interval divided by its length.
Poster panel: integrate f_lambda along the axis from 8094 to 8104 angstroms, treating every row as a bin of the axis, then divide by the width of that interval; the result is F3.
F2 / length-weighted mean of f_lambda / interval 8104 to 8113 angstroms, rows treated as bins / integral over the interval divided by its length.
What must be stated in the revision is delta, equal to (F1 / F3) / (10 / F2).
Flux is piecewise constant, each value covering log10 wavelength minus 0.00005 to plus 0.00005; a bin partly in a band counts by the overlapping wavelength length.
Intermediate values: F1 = 18.30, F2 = 18.8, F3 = 18.35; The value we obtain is 1.87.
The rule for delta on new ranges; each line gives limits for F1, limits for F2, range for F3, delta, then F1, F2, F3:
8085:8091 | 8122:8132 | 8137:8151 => 1.77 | 18.63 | 18.3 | 19.32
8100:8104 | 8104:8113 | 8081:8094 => 1.88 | 18.68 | 18.8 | 18.65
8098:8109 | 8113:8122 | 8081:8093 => 1.84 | 18.78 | 18.4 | 18.70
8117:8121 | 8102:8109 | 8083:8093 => 1.86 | 18.28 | 19.0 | 18.60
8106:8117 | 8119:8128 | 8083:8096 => 1.86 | 18.66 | 18.5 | 18.51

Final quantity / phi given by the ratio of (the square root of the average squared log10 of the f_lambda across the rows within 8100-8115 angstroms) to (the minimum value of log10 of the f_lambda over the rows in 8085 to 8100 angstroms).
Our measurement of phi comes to 1.02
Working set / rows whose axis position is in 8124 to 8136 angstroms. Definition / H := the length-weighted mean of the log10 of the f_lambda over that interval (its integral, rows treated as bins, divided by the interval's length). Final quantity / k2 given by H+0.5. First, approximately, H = 1.26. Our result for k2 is 1.76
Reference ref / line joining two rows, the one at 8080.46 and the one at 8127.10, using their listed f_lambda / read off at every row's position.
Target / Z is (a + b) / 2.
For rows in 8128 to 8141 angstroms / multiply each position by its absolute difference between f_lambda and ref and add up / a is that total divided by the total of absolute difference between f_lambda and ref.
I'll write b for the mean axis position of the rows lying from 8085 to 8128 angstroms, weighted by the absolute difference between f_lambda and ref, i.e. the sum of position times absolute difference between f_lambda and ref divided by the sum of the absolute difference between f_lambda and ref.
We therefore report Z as 8119.1 angstroms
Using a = 8133.5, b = 8104.6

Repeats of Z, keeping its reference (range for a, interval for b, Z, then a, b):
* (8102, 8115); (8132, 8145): 8125.0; 8109.9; 8140.1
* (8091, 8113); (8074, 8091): 8091.5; 8100.5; 8082.6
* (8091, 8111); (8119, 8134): 8113.0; 8098.9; 8127.1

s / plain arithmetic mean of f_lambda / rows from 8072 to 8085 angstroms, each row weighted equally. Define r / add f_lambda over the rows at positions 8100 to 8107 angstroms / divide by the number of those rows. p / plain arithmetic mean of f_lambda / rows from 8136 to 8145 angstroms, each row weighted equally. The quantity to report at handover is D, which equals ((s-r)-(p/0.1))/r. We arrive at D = -10.2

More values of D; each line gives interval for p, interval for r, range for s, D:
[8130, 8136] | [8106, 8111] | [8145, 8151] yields -9.5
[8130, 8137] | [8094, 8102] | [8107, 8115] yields -10.0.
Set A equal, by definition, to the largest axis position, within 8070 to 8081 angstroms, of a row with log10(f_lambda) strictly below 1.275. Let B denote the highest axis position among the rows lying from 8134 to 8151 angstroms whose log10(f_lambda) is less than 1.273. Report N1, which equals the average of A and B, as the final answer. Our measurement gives 8105.7 angstroms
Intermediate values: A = 8076.74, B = 8134.59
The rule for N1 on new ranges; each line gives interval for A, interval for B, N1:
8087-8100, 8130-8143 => 8116.8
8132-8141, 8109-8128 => 8130.8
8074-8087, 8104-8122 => 8103.8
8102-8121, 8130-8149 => 8127.1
